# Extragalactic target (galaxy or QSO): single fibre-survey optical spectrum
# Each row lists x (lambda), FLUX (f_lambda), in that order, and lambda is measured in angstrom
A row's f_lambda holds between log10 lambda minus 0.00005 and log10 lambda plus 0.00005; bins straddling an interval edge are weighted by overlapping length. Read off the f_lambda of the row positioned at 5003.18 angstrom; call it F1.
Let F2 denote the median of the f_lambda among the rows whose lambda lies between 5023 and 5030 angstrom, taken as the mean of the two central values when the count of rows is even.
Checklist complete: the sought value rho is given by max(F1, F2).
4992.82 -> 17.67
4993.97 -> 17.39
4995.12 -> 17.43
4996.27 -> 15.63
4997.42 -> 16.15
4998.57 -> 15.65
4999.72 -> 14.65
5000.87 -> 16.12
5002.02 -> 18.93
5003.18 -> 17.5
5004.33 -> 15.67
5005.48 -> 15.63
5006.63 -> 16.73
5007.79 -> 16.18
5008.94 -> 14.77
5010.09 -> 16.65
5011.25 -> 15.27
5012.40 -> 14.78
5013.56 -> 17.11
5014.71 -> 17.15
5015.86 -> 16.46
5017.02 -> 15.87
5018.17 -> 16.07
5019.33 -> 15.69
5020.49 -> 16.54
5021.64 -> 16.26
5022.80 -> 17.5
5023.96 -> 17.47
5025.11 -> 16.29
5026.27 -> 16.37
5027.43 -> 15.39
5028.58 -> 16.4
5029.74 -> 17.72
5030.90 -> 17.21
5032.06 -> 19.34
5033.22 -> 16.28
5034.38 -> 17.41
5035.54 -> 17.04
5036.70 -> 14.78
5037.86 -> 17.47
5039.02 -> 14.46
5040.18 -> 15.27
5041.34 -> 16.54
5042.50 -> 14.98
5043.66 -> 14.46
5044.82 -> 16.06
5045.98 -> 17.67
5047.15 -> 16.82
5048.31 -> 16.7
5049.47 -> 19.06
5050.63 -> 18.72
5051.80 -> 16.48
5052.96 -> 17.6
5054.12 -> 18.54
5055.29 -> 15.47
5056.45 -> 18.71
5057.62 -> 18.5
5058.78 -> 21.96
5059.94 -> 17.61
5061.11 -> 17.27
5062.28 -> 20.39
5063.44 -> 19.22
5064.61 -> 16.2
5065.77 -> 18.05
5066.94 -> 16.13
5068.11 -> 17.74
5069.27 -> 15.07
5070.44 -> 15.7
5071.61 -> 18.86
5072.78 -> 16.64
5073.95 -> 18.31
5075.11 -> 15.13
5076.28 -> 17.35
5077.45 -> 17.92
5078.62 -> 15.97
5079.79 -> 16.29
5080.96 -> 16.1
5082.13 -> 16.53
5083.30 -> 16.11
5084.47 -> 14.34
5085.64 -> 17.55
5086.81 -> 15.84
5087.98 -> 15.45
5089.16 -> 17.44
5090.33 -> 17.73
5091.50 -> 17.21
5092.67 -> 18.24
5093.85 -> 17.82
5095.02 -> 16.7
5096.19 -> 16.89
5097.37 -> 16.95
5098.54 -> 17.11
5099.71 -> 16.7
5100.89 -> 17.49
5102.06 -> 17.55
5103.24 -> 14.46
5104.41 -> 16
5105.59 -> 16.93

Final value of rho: 17.5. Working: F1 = 17.5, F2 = 16.4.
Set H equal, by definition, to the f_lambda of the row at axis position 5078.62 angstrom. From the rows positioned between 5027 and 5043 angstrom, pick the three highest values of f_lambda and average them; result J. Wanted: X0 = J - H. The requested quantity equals 2.2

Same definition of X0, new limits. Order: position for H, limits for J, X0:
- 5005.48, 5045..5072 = 4.9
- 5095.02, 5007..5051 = 2.3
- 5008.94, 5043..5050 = 3.1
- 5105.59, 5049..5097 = 3.6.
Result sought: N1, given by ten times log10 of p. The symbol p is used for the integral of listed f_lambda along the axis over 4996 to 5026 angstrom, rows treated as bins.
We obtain 26.9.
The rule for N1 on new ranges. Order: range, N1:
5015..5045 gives 26.9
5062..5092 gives 27.0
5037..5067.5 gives 27.2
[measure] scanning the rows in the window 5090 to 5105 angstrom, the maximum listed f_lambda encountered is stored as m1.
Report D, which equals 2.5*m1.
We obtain 46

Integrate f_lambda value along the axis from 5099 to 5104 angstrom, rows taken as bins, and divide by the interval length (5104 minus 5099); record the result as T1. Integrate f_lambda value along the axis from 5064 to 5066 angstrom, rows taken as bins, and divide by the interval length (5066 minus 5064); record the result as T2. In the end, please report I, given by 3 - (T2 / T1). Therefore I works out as 1.97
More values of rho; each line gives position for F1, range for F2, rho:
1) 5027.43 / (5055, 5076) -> 17.7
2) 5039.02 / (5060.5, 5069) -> 17.7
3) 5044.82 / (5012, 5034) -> 16.4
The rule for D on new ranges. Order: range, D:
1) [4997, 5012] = 47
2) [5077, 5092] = 45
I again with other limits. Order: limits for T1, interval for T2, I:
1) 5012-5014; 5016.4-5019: 2.00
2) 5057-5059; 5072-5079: 2.15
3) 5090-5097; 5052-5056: 2.01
